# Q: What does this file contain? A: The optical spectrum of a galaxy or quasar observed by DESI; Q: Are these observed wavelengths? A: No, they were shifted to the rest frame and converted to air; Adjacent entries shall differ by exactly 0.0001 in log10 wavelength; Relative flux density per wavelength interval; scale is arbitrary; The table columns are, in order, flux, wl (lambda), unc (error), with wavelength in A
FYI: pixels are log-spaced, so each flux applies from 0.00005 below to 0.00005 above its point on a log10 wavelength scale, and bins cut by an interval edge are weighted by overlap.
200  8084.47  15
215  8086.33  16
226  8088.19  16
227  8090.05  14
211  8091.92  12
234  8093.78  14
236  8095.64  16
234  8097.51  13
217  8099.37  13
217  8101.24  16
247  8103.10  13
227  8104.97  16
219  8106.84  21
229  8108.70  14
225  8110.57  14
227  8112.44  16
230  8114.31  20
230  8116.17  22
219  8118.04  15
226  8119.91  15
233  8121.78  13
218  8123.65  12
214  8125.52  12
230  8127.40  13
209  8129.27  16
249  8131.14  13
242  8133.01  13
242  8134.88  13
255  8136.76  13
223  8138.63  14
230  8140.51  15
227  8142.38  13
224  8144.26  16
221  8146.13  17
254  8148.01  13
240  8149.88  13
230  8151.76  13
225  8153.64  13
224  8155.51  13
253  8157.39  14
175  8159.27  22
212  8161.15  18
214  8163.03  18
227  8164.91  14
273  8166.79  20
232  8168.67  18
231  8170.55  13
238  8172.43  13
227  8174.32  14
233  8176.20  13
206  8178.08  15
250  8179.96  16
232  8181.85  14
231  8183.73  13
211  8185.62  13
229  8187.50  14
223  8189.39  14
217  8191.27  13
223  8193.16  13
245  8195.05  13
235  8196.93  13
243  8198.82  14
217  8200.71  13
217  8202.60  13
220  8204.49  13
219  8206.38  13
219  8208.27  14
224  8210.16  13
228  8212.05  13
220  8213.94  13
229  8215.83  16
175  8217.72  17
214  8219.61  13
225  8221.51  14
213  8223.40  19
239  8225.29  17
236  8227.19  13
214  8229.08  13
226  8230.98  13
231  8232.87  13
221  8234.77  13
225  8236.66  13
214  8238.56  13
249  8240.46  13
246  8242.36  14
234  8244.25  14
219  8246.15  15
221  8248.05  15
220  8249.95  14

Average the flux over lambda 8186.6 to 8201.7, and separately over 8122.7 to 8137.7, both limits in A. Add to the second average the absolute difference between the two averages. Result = 236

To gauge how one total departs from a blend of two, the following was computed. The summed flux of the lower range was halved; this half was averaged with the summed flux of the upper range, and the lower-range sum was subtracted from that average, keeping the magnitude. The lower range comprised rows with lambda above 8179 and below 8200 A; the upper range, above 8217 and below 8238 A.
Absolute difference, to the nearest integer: 695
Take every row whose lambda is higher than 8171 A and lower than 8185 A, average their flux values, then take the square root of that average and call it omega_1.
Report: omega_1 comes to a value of 15.2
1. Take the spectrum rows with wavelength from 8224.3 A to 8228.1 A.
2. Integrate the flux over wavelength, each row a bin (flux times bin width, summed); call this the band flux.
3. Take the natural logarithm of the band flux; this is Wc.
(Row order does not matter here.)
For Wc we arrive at 6.80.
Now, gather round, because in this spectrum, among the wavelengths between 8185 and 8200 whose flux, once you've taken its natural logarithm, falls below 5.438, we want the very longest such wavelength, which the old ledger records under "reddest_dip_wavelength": 8193.16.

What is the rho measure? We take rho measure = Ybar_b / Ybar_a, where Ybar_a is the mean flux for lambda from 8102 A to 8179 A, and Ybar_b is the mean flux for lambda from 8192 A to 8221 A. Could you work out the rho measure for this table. 0.969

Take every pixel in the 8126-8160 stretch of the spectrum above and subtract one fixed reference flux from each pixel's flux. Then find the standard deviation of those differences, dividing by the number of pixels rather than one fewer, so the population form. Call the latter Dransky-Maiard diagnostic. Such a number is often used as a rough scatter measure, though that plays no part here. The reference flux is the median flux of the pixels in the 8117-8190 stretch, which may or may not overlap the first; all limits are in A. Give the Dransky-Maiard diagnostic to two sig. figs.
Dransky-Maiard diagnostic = 19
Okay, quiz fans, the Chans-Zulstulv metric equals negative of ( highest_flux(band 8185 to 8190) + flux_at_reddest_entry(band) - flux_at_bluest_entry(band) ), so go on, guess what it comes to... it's -241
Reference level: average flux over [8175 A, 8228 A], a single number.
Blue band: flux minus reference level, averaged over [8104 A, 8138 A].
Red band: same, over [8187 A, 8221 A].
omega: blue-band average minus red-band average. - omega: 7.1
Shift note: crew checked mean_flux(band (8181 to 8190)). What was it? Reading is 225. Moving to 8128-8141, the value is 236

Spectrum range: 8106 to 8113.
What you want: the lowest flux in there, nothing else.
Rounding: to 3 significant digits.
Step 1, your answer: 219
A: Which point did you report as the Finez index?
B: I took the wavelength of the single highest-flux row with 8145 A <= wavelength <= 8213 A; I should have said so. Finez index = 8166.79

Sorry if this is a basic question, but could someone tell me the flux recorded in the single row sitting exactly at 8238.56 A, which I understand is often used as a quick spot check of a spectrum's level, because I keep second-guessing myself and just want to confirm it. 214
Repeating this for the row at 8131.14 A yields 249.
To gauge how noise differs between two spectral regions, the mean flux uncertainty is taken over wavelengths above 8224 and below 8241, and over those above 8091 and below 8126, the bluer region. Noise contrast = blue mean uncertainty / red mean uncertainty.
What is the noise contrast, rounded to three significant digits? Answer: 1.12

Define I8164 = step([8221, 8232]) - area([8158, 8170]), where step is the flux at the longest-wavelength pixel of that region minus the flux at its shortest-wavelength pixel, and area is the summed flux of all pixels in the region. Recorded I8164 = -1332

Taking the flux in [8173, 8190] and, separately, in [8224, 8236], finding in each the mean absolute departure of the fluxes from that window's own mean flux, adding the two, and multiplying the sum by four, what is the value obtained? 66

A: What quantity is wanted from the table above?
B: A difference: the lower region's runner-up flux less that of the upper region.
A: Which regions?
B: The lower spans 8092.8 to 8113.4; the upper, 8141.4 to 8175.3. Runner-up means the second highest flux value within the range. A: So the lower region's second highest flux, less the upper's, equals -18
